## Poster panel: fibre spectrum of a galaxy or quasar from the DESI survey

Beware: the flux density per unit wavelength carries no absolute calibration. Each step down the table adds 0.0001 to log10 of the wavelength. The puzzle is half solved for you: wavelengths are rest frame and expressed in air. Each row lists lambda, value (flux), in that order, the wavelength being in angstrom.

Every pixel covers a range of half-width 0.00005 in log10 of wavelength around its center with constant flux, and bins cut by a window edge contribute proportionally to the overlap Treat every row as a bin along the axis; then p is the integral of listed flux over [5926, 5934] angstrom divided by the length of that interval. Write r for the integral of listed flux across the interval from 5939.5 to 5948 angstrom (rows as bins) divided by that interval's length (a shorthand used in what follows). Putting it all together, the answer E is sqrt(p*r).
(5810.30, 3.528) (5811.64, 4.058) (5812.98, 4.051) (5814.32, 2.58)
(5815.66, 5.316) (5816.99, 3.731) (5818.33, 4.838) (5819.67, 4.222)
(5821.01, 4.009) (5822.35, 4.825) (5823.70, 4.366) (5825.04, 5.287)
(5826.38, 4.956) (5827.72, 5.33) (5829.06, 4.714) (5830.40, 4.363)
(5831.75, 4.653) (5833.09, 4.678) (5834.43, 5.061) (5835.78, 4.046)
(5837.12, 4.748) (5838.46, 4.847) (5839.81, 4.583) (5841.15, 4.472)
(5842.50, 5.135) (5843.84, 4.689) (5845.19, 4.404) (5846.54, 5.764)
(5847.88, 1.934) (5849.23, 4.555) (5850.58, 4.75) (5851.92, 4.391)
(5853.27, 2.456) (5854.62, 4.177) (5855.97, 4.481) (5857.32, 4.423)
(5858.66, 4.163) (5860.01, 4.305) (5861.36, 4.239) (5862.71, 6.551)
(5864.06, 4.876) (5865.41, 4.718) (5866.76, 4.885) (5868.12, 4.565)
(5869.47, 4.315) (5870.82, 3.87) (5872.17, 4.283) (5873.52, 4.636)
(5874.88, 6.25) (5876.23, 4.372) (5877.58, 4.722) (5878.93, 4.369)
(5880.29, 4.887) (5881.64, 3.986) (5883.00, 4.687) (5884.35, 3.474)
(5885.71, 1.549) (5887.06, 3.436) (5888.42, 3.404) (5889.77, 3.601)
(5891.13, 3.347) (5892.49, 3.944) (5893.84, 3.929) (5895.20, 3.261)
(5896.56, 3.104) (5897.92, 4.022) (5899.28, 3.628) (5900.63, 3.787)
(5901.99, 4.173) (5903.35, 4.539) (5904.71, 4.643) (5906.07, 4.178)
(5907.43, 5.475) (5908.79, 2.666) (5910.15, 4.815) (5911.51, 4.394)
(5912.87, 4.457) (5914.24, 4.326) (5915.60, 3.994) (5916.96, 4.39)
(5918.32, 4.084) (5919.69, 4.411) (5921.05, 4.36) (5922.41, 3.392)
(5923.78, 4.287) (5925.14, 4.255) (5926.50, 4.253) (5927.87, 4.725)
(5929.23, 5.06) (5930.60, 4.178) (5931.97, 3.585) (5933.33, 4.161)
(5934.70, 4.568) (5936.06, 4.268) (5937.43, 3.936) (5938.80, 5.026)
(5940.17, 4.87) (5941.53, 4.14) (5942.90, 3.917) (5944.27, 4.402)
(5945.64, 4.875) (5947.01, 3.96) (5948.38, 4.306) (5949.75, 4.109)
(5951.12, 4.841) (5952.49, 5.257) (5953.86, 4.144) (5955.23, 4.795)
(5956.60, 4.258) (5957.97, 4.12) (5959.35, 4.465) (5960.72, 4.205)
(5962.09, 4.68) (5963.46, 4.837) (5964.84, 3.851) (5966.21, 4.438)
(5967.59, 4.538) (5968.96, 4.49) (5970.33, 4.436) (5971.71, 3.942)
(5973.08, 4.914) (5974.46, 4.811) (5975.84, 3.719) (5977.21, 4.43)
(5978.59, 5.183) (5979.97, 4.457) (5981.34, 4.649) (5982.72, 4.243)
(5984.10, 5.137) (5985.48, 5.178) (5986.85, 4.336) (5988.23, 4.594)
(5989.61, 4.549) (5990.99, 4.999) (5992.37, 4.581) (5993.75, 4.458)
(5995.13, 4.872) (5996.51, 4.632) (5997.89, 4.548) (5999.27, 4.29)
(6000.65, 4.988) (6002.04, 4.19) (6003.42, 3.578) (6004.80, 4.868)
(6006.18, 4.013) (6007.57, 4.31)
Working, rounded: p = 4.33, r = 4.36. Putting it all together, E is 4.3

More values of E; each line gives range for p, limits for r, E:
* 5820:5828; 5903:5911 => 4.6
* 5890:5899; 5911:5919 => 3.9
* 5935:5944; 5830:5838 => 4.5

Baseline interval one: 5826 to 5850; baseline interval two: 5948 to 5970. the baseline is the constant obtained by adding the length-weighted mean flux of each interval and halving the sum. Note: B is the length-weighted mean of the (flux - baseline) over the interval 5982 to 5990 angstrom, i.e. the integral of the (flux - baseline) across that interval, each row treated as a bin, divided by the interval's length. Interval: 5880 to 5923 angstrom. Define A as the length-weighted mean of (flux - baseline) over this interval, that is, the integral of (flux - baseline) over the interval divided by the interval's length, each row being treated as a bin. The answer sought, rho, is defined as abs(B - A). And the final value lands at 0.74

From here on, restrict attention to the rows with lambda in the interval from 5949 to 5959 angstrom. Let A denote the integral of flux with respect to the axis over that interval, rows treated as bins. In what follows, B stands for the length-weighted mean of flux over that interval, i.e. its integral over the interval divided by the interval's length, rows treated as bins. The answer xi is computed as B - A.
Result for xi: -40.5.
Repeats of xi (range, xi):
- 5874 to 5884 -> -42.4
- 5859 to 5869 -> -43.5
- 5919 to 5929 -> -38.5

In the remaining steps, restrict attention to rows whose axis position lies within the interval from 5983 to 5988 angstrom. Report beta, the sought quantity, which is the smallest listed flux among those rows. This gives 4.336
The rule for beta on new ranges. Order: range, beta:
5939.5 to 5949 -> 3.917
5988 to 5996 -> 4.458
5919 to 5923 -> 3.392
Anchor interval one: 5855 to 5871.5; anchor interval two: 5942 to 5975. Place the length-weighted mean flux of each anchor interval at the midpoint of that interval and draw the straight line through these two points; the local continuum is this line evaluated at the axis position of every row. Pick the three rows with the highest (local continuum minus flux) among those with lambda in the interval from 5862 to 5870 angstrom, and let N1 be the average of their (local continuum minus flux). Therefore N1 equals 0.1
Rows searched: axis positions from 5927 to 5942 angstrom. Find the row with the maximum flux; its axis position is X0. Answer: 5929.23 angstrom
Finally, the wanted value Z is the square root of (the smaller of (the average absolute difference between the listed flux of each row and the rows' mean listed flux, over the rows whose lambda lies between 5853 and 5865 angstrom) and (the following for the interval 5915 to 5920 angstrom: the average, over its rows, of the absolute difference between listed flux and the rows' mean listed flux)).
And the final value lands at 0.43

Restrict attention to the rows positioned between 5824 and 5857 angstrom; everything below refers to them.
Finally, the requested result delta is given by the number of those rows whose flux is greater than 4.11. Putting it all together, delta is 21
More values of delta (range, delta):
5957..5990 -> 21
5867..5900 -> 10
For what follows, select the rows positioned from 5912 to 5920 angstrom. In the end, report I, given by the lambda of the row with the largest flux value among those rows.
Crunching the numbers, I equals 5912.87 angstrom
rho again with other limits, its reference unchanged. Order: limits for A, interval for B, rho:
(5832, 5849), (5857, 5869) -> 0.22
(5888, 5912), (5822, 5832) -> 0.88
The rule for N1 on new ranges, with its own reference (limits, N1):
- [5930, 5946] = 0.7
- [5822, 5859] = 1.8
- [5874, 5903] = 1.9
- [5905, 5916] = 0.9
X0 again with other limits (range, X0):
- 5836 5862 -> 5846.54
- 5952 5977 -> 5952.49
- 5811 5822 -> 5815.66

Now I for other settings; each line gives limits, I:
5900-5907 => 5904.71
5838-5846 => 5842.50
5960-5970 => 5963.46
